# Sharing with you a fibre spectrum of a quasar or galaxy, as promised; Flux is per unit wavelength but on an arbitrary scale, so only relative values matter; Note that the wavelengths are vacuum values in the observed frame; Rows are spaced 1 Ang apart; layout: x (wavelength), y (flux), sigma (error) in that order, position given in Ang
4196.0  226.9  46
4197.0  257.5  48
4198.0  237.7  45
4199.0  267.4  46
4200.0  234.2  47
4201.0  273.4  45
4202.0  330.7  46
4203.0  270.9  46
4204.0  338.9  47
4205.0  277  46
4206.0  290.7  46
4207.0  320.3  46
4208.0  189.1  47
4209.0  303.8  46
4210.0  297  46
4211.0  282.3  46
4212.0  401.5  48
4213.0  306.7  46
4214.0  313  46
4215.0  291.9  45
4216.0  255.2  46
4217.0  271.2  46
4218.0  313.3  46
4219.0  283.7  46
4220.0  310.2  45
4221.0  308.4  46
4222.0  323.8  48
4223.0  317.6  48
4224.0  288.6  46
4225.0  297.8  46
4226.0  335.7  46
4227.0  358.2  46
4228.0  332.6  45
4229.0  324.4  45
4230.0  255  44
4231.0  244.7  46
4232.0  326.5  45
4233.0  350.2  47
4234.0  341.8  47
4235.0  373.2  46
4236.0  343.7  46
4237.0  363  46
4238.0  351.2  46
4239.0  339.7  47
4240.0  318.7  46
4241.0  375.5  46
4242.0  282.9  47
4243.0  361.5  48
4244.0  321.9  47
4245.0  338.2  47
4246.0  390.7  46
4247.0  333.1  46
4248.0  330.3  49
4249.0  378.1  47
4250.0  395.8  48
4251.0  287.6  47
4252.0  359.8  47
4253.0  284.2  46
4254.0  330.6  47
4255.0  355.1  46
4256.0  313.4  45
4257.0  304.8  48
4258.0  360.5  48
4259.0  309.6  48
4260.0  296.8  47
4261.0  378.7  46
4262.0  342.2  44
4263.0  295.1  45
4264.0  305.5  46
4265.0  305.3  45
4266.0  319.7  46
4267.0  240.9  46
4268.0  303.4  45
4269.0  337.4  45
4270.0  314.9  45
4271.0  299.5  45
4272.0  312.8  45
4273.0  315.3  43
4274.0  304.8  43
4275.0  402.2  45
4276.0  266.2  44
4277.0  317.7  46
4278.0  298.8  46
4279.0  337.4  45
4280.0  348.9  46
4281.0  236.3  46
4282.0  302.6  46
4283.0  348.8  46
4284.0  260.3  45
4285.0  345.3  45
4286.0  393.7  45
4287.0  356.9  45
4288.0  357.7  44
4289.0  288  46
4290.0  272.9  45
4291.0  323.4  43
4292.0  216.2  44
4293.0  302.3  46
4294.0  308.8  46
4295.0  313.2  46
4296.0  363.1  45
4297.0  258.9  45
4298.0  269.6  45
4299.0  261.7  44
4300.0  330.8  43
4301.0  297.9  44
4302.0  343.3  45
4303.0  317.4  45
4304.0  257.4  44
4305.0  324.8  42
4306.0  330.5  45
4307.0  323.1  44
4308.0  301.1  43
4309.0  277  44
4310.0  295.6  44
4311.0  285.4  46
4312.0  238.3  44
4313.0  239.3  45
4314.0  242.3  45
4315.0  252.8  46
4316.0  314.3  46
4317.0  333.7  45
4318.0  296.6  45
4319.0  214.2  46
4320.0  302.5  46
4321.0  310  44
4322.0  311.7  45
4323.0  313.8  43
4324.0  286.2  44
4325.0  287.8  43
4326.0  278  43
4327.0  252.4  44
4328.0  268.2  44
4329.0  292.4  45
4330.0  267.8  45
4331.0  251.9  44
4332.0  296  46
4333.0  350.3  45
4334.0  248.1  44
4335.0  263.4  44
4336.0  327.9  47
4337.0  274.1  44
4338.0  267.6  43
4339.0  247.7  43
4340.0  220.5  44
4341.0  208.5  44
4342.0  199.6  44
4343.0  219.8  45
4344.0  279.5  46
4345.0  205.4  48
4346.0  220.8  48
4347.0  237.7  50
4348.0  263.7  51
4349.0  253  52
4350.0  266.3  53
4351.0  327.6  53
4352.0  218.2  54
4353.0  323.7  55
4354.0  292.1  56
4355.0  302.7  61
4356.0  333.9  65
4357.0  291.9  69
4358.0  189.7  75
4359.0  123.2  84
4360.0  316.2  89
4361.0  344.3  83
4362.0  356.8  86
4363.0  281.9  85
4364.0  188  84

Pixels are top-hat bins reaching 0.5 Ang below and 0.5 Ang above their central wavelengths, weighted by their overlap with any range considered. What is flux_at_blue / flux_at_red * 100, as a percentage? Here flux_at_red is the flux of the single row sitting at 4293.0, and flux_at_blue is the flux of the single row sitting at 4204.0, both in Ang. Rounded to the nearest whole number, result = 112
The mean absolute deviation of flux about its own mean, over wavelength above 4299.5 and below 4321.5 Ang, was 30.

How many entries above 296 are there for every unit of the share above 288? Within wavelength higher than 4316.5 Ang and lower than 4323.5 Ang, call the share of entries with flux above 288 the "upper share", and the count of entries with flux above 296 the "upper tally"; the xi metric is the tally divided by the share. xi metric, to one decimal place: 7.0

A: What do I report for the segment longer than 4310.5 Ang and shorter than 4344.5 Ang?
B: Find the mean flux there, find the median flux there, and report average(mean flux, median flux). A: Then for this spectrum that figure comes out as 271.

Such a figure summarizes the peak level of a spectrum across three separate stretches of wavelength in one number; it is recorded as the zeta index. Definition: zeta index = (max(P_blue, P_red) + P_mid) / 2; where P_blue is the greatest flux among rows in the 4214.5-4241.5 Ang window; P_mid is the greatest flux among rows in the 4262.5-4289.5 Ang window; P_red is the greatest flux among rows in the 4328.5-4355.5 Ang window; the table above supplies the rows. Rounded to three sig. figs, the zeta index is 389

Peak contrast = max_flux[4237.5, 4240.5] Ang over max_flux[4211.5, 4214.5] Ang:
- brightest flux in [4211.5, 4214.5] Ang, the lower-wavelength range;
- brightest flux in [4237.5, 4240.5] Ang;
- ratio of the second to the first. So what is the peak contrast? 0.87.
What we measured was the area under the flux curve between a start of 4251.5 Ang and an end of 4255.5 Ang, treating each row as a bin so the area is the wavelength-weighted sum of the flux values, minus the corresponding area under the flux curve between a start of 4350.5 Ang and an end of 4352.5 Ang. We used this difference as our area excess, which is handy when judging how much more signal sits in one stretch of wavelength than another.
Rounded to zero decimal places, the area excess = 784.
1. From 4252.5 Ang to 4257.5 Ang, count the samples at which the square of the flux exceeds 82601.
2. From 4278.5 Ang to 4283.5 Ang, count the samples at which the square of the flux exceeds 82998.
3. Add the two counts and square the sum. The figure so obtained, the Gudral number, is 64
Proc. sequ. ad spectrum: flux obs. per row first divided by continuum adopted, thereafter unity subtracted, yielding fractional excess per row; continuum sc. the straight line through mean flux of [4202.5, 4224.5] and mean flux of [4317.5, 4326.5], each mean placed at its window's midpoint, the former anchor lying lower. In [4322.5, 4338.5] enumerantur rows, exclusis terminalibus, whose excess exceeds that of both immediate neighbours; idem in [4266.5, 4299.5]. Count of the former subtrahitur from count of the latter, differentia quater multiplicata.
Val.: 28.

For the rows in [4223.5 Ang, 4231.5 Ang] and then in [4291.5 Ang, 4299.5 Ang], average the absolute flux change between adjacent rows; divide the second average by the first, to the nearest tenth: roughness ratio 1.5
